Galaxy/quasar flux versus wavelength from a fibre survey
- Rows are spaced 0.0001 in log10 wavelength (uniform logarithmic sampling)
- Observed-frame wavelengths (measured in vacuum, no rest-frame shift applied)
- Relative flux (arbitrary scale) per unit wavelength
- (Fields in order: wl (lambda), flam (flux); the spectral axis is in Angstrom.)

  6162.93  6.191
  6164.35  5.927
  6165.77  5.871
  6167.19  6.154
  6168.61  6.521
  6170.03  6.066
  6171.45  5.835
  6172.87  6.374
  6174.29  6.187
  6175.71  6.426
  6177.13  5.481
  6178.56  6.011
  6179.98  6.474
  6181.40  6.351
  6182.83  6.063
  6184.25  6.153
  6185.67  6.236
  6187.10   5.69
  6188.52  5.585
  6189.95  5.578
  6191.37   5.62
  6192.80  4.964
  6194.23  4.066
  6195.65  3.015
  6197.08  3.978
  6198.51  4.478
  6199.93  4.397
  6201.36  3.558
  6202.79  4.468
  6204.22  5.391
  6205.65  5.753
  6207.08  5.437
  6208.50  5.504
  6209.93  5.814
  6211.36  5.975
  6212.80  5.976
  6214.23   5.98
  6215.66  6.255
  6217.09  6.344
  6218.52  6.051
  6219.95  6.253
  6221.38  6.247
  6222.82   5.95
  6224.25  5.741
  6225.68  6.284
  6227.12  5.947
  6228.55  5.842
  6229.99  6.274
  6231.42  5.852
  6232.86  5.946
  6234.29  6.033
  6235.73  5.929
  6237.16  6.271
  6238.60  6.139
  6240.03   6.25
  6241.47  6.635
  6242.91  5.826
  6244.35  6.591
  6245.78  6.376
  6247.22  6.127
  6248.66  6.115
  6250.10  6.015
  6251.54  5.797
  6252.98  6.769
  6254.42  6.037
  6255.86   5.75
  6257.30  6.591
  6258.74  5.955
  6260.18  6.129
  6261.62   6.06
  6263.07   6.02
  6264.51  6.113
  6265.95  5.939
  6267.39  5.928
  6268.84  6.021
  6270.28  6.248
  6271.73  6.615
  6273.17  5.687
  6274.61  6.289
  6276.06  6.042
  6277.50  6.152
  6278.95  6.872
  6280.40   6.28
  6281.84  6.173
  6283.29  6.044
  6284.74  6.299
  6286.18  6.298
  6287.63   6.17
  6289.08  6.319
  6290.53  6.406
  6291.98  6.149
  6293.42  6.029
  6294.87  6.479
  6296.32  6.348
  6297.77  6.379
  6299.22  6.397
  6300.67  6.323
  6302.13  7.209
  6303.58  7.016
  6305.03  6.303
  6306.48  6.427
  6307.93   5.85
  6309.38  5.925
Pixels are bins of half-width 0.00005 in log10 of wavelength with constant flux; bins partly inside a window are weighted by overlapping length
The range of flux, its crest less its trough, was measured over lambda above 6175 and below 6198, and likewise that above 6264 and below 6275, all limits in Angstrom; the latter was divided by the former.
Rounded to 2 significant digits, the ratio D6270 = 0.27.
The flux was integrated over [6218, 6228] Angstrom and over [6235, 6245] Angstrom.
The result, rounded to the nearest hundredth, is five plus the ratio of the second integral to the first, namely 6.03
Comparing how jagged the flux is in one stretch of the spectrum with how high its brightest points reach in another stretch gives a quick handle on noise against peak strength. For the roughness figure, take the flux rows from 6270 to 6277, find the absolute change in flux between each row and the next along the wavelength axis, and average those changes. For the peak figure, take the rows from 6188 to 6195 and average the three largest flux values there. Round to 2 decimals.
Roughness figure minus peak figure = -5.06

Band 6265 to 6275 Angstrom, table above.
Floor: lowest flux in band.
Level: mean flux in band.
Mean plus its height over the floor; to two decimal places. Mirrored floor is 6.52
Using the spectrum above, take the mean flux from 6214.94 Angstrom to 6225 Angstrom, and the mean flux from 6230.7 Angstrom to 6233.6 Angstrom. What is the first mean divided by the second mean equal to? 1.04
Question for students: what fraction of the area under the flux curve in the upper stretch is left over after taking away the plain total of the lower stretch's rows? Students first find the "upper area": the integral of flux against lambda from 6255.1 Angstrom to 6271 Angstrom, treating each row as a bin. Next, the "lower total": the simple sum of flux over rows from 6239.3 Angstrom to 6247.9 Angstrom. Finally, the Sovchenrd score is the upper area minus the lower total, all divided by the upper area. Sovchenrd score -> 0.6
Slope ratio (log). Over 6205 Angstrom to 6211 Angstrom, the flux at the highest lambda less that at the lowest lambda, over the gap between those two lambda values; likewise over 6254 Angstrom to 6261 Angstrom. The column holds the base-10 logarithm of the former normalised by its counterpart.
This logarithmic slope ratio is -0.05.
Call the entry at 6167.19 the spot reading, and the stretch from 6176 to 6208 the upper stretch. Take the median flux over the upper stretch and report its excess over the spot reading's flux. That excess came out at -0.62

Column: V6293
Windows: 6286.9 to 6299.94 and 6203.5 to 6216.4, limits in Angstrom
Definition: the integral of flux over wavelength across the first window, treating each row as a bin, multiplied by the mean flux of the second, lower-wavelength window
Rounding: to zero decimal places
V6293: 475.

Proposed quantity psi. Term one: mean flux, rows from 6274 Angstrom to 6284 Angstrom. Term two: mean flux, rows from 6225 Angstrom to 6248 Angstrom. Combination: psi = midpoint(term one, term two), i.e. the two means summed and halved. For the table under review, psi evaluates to 6.2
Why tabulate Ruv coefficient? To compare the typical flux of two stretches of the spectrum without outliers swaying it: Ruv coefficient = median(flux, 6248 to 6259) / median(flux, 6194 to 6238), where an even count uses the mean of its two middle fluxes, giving 1.02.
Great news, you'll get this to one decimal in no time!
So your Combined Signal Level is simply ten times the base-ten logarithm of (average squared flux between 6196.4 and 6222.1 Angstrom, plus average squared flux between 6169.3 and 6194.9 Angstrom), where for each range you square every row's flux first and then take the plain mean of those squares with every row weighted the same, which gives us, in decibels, 18.1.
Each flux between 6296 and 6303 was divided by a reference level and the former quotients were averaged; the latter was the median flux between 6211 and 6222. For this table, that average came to 1.06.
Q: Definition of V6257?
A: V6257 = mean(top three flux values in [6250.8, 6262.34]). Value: 6.50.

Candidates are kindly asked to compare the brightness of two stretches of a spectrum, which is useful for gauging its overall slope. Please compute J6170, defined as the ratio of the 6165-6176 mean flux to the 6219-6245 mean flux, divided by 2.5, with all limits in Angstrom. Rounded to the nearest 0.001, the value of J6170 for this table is 0.404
